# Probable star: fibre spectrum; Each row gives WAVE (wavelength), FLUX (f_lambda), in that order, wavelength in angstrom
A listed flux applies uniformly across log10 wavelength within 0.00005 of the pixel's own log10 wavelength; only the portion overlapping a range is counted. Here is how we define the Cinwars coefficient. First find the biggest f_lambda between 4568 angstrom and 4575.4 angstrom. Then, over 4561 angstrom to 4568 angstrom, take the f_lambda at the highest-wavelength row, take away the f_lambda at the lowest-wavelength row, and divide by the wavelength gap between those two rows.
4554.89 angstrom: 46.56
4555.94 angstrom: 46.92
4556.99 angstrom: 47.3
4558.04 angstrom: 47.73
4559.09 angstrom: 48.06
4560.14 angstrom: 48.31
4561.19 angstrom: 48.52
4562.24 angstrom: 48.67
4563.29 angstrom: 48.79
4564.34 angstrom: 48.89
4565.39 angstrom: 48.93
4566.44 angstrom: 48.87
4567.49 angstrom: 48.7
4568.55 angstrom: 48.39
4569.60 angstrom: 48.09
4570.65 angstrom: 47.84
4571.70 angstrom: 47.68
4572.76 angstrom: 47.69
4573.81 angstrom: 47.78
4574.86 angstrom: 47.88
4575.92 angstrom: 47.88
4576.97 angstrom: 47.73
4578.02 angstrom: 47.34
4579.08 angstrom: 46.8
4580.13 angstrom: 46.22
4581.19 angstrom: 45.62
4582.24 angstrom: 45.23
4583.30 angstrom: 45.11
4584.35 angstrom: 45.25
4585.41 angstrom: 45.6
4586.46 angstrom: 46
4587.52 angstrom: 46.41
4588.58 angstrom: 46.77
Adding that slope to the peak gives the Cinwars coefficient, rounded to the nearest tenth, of 48.4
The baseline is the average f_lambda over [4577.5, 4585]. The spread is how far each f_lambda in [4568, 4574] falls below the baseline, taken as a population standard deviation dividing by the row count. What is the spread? 0.25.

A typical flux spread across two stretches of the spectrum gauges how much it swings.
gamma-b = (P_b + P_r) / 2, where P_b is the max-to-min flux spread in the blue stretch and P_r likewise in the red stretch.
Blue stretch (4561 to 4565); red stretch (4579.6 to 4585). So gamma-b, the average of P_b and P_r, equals 0.74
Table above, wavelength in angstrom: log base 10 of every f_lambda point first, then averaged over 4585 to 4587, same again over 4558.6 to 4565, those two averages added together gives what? 3.35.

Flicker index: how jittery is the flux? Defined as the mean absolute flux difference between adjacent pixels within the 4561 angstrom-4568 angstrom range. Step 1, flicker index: 0.11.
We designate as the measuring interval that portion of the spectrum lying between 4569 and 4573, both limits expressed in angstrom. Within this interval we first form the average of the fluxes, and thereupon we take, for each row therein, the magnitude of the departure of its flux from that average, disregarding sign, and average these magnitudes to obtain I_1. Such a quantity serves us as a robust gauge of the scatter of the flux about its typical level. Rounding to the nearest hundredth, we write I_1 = 0.14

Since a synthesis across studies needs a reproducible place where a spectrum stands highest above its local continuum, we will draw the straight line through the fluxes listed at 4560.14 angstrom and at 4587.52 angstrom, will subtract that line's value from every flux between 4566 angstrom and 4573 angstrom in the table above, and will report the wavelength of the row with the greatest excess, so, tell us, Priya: 4566.44 angstrom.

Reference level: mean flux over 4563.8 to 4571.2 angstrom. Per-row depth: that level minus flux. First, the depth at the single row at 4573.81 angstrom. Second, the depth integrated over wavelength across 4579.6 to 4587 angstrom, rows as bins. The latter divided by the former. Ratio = 29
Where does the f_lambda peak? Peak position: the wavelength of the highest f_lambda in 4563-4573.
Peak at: 4565.39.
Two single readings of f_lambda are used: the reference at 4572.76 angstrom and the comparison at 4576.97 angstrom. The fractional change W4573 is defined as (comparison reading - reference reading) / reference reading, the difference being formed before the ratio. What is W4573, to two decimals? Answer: 0.00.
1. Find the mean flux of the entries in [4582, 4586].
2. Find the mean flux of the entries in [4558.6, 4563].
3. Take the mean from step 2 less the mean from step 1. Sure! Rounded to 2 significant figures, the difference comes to 3.1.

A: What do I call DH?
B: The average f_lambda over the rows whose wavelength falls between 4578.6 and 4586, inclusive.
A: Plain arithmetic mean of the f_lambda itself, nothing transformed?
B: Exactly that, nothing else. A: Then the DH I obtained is 45.7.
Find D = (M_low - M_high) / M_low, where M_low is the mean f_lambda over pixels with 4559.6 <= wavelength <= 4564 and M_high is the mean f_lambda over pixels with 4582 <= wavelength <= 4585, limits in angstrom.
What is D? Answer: 0.07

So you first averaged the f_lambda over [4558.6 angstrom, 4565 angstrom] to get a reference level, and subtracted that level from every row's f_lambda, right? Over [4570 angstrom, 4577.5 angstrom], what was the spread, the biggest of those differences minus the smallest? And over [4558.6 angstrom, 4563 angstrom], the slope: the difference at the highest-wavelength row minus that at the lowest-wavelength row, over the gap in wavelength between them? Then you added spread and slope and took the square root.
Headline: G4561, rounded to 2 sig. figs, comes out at 0.63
